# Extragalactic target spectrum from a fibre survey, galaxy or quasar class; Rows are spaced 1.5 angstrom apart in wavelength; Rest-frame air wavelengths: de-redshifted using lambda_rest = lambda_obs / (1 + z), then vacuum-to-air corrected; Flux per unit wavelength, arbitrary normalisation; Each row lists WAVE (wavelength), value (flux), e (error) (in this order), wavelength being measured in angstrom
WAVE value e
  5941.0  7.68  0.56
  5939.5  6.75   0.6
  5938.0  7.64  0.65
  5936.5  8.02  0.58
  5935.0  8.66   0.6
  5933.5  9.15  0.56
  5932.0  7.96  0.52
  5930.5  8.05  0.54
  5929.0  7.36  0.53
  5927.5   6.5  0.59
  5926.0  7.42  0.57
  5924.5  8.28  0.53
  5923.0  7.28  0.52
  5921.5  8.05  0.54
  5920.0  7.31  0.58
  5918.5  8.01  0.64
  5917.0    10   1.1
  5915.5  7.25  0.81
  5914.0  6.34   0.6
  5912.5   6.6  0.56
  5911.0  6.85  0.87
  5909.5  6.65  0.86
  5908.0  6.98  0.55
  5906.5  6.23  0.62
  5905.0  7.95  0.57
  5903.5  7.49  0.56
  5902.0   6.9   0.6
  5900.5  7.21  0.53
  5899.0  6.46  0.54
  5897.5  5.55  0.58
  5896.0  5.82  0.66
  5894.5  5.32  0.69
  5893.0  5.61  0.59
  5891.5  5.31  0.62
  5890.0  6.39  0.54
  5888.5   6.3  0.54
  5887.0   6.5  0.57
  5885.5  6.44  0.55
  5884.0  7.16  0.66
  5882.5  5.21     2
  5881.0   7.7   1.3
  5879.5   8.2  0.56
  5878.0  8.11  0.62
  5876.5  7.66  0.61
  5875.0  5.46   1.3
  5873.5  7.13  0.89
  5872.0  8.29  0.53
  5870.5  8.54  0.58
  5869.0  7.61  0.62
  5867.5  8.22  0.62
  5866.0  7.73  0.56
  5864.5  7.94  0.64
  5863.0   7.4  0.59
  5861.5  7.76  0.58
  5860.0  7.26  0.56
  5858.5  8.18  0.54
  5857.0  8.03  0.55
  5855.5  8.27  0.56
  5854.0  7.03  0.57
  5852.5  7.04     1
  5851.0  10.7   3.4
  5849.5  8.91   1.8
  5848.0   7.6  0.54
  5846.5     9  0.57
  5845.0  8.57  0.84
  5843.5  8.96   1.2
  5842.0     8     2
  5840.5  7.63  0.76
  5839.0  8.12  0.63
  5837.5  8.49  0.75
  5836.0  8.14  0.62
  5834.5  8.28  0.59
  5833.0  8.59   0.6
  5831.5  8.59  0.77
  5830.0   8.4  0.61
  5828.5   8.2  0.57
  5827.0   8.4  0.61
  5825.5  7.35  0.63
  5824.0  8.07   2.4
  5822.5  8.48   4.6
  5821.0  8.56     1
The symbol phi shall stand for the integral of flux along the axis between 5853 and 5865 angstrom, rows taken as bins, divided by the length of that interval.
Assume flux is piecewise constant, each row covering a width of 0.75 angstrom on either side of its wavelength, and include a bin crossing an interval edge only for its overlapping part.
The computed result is 7.7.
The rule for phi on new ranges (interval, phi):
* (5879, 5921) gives 6.8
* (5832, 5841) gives 8.2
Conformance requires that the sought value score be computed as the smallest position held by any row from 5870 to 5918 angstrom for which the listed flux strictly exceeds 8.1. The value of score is 5870.5 angstrom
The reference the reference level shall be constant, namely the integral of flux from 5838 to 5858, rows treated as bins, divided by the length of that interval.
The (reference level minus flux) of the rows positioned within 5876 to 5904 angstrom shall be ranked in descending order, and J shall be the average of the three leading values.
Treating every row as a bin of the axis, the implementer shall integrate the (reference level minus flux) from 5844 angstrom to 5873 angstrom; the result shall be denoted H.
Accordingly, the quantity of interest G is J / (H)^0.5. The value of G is 1.3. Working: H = 5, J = 3.0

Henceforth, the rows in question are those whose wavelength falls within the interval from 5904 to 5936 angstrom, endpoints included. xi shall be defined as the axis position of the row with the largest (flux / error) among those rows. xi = 5933.5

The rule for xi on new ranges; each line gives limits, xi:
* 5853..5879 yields 5872.0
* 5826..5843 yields 5828.5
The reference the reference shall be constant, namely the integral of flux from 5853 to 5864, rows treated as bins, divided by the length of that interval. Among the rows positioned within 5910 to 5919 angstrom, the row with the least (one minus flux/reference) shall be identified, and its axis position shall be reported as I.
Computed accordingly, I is 5917.0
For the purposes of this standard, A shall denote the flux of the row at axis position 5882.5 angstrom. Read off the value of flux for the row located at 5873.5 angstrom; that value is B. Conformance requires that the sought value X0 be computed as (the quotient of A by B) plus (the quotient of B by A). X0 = 2.10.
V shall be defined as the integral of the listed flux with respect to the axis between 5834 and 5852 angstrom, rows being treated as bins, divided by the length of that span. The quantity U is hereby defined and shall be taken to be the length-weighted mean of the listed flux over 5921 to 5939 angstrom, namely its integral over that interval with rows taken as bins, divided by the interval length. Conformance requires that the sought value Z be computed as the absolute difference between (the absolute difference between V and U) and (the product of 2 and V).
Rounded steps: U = 7.8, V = 8.5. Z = 16.4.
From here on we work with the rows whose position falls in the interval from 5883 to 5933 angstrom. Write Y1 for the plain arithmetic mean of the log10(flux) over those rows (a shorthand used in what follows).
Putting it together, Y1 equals 0.84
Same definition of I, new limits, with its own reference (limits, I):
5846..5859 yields 5851.0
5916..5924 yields 5917.0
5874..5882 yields 5879.5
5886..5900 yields 5887.0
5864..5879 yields 5870.5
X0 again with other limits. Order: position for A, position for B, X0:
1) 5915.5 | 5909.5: 2.01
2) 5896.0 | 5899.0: 2.01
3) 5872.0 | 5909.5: 2.05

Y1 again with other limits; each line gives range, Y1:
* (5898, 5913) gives 0.84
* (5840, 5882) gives 0.90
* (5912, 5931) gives 0.88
